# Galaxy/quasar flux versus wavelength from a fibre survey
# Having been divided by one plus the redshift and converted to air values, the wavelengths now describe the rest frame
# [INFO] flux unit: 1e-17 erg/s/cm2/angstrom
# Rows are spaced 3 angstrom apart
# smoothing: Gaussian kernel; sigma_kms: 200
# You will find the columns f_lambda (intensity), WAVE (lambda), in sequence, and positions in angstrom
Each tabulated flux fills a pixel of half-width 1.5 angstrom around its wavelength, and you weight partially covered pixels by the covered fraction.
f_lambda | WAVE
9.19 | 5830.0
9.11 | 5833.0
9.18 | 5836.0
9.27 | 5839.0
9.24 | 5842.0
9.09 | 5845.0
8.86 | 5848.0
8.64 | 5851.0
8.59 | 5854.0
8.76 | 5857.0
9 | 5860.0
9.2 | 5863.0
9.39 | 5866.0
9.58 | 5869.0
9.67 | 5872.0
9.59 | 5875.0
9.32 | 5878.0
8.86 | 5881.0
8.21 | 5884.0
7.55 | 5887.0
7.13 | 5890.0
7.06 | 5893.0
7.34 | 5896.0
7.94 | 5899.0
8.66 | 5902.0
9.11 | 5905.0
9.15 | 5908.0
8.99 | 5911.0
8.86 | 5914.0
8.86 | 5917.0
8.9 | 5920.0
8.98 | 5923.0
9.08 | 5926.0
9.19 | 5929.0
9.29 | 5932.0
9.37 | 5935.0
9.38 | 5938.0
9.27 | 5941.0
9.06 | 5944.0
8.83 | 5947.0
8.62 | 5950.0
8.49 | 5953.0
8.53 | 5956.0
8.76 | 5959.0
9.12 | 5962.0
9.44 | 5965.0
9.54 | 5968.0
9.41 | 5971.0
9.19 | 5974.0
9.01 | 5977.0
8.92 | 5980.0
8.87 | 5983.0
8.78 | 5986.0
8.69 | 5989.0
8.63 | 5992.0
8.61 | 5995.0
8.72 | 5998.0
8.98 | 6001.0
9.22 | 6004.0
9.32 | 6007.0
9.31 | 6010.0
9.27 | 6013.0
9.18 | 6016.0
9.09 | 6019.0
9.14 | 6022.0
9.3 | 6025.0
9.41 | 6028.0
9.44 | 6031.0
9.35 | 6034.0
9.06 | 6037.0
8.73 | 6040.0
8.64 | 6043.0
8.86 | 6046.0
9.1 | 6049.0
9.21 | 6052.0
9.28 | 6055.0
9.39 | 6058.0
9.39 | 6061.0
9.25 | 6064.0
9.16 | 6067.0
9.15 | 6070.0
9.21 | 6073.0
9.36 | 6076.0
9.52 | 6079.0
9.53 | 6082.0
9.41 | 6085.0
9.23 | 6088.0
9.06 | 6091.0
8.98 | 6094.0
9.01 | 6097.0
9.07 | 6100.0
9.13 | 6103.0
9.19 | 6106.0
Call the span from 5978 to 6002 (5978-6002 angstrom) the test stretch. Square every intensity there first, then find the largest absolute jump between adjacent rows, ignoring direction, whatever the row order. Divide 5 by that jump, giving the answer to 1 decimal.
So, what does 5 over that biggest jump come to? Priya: 1.1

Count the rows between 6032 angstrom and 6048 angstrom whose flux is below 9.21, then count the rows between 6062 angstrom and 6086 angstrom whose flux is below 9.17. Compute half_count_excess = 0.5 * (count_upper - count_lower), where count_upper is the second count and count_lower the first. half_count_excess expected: -1.0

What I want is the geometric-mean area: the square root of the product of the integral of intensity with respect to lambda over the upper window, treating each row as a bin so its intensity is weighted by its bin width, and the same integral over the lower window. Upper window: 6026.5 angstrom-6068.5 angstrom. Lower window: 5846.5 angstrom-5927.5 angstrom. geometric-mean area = 521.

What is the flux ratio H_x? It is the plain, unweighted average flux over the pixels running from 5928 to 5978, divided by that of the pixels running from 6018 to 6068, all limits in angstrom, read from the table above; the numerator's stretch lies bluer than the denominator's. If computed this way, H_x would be 0.992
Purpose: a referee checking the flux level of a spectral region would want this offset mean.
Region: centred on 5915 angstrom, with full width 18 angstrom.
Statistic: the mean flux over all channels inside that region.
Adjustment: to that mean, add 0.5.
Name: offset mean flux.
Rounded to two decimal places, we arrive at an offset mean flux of 9.46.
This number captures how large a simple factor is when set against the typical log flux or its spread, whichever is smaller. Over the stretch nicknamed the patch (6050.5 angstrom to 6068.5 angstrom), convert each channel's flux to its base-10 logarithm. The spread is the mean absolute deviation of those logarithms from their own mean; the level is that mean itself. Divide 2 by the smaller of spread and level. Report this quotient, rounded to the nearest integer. 583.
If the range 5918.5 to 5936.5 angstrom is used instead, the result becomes 284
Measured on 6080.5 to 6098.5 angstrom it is 227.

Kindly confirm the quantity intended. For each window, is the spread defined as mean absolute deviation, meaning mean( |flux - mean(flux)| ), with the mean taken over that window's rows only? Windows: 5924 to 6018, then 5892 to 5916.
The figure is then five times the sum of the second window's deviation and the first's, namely 4.8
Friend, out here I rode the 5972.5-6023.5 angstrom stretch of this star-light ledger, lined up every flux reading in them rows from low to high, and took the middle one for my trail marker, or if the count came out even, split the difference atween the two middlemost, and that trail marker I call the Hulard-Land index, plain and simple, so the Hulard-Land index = 9.0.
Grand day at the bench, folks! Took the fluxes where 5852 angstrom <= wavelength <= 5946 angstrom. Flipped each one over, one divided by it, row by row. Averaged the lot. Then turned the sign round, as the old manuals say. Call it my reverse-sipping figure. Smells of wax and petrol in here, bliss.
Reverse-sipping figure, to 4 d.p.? -0.1142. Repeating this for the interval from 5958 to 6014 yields -0.1107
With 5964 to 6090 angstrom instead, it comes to -0.1094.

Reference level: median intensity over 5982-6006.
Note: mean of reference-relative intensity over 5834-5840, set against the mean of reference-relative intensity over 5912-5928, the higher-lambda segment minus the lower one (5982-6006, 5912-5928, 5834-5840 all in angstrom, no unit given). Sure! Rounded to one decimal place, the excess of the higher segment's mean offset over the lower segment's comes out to -0.3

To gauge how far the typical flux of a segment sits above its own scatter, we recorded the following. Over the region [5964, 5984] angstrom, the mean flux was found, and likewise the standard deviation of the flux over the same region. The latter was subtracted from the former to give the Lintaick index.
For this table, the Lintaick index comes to 8.9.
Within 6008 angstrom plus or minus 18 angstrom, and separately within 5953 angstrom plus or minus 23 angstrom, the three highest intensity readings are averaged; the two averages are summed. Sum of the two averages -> 18.8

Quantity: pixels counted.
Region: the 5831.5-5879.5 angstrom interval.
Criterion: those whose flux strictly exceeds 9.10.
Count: 10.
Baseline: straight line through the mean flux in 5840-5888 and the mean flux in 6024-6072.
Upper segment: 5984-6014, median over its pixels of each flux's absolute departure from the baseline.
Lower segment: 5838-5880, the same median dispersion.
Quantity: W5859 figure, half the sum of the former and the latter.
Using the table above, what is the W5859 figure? 0.29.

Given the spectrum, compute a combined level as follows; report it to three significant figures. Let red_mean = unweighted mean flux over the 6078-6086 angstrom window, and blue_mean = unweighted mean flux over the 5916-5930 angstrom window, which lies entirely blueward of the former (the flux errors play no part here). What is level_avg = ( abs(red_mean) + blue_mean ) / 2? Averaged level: 9.24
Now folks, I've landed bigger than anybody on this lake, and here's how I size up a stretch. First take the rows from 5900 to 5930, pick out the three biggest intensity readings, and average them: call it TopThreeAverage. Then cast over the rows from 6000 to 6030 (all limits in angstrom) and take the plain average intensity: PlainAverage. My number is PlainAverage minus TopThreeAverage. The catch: 0.1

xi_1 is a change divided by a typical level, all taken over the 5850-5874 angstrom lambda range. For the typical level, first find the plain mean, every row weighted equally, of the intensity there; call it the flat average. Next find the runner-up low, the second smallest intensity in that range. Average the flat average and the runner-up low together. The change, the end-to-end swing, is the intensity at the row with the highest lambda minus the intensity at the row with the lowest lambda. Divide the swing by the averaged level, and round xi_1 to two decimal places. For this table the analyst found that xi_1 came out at 0.12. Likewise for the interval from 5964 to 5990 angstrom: -0.08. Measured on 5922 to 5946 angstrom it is 0.01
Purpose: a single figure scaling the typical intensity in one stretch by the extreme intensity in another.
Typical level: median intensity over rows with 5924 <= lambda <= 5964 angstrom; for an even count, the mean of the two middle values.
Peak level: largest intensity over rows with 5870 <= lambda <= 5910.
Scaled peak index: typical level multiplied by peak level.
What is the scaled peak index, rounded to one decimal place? 87.8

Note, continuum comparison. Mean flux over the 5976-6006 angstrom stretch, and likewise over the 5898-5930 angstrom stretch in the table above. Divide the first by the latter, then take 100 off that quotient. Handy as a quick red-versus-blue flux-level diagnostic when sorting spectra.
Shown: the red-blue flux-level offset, -99.0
